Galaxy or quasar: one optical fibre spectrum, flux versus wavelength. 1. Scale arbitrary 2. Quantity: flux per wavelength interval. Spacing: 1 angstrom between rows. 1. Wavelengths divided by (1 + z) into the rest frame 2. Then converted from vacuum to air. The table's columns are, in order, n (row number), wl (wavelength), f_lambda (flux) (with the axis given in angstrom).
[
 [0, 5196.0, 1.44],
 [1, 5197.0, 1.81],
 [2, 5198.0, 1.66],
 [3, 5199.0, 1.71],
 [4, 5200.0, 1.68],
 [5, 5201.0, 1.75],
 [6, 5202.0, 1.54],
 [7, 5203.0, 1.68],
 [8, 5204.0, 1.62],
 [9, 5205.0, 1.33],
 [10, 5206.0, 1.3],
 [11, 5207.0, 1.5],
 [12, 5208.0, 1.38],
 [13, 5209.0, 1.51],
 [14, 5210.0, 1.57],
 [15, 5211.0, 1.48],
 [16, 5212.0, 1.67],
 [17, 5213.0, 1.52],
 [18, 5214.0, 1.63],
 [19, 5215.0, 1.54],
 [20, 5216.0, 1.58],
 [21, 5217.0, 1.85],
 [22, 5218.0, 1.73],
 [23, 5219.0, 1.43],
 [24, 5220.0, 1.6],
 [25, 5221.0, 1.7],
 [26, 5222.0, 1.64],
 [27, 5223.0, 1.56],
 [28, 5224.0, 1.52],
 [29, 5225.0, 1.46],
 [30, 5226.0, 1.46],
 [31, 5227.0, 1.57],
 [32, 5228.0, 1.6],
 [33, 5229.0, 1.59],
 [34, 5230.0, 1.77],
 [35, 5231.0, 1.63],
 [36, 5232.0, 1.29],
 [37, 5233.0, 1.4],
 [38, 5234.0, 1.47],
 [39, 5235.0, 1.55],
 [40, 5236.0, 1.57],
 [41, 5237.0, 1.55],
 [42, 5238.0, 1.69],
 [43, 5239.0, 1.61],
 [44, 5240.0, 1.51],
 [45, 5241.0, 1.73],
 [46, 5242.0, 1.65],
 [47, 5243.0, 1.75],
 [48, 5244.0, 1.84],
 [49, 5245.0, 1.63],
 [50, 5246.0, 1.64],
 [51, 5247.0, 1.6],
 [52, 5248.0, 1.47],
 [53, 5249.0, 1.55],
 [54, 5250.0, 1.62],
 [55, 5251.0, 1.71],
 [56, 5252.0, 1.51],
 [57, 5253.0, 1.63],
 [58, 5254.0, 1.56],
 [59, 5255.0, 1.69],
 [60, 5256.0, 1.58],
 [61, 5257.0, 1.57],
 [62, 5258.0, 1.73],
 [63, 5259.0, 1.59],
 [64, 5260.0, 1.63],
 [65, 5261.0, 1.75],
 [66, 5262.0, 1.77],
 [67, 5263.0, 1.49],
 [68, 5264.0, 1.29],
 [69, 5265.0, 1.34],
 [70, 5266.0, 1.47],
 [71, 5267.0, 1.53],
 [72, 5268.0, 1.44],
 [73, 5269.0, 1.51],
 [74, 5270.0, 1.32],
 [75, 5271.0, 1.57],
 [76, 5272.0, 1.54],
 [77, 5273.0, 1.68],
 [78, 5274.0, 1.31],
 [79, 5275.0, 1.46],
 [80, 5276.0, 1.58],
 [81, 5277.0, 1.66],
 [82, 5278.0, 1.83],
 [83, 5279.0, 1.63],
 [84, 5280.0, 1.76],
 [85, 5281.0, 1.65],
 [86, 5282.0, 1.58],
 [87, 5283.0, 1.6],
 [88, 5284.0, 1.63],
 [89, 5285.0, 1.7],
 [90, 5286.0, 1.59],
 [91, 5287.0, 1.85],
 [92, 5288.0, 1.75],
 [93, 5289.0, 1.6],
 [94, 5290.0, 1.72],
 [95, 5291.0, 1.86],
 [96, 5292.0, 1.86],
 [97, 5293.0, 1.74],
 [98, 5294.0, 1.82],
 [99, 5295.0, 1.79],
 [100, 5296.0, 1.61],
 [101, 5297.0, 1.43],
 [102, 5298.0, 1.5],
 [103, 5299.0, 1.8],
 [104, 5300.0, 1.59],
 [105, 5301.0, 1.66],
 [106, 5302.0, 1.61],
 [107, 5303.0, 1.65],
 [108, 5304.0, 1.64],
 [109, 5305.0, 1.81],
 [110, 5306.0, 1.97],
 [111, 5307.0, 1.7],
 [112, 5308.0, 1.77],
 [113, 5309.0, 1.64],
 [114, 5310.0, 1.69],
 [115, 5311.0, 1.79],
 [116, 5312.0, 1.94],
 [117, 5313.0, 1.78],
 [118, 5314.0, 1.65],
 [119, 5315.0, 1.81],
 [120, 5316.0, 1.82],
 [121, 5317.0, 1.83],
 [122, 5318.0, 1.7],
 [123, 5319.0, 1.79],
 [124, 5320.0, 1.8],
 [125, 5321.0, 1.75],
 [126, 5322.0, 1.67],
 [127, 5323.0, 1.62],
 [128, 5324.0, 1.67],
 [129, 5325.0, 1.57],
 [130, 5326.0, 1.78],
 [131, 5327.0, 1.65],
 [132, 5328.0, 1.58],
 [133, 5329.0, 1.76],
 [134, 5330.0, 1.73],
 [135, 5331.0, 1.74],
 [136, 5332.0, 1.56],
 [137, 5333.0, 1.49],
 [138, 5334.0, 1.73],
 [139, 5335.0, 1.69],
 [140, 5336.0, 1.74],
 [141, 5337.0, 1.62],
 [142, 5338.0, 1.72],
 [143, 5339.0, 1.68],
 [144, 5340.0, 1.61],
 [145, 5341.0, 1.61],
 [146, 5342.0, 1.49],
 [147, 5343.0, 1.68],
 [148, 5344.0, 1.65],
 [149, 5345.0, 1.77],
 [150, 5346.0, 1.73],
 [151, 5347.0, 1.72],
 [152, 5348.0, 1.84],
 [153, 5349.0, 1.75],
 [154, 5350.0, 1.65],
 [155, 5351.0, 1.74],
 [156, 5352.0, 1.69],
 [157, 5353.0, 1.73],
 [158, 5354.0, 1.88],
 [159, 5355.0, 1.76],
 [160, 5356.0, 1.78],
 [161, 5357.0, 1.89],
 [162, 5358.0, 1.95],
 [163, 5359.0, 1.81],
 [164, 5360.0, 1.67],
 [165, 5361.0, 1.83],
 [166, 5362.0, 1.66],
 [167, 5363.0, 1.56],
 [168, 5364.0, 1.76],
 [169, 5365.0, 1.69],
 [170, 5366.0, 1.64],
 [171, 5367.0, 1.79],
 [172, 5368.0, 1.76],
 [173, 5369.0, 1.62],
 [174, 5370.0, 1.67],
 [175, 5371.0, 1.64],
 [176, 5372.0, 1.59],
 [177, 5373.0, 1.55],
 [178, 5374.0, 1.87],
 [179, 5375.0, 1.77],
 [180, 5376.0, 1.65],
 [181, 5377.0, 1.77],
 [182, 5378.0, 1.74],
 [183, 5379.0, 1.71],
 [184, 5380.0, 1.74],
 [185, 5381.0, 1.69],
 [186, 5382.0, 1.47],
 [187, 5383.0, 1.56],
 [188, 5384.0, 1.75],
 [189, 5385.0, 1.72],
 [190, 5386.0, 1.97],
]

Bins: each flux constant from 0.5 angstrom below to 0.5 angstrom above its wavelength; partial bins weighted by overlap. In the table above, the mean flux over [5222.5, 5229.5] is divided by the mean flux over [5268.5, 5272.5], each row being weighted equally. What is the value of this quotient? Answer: 1.04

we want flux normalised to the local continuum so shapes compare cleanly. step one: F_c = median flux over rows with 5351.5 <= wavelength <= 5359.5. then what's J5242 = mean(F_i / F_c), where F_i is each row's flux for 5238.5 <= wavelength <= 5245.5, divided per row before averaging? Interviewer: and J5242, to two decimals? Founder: 0.93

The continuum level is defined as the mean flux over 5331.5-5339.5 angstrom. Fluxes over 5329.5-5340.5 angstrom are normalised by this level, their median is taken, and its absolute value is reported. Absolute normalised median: 1.02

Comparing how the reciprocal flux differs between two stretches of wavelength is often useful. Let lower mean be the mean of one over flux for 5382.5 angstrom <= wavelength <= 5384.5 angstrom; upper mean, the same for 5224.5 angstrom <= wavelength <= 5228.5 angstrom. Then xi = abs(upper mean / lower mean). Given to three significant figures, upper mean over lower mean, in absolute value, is 1.09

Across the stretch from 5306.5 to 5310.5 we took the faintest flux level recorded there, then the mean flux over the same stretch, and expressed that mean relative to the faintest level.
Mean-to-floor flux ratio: 1.04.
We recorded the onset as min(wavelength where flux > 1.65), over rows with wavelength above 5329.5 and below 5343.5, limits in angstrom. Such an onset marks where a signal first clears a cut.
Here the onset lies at 5330.0 angstrom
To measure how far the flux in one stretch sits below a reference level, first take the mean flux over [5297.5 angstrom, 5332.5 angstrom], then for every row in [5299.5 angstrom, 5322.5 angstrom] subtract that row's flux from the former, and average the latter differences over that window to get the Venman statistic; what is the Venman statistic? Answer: -0.03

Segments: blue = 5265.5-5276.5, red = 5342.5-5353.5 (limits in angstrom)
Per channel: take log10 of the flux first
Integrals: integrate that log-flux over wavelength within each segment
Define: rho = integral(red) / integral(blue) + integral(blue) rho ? 3.27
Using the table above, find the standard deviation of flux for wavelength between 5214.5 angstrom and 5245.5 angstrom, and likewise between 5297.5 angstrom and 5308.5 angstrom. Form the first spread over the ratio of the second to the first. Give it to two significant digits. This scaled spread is 0.12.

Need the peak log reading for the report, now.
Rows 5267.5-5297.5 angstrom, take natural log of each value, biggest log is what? 0.621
